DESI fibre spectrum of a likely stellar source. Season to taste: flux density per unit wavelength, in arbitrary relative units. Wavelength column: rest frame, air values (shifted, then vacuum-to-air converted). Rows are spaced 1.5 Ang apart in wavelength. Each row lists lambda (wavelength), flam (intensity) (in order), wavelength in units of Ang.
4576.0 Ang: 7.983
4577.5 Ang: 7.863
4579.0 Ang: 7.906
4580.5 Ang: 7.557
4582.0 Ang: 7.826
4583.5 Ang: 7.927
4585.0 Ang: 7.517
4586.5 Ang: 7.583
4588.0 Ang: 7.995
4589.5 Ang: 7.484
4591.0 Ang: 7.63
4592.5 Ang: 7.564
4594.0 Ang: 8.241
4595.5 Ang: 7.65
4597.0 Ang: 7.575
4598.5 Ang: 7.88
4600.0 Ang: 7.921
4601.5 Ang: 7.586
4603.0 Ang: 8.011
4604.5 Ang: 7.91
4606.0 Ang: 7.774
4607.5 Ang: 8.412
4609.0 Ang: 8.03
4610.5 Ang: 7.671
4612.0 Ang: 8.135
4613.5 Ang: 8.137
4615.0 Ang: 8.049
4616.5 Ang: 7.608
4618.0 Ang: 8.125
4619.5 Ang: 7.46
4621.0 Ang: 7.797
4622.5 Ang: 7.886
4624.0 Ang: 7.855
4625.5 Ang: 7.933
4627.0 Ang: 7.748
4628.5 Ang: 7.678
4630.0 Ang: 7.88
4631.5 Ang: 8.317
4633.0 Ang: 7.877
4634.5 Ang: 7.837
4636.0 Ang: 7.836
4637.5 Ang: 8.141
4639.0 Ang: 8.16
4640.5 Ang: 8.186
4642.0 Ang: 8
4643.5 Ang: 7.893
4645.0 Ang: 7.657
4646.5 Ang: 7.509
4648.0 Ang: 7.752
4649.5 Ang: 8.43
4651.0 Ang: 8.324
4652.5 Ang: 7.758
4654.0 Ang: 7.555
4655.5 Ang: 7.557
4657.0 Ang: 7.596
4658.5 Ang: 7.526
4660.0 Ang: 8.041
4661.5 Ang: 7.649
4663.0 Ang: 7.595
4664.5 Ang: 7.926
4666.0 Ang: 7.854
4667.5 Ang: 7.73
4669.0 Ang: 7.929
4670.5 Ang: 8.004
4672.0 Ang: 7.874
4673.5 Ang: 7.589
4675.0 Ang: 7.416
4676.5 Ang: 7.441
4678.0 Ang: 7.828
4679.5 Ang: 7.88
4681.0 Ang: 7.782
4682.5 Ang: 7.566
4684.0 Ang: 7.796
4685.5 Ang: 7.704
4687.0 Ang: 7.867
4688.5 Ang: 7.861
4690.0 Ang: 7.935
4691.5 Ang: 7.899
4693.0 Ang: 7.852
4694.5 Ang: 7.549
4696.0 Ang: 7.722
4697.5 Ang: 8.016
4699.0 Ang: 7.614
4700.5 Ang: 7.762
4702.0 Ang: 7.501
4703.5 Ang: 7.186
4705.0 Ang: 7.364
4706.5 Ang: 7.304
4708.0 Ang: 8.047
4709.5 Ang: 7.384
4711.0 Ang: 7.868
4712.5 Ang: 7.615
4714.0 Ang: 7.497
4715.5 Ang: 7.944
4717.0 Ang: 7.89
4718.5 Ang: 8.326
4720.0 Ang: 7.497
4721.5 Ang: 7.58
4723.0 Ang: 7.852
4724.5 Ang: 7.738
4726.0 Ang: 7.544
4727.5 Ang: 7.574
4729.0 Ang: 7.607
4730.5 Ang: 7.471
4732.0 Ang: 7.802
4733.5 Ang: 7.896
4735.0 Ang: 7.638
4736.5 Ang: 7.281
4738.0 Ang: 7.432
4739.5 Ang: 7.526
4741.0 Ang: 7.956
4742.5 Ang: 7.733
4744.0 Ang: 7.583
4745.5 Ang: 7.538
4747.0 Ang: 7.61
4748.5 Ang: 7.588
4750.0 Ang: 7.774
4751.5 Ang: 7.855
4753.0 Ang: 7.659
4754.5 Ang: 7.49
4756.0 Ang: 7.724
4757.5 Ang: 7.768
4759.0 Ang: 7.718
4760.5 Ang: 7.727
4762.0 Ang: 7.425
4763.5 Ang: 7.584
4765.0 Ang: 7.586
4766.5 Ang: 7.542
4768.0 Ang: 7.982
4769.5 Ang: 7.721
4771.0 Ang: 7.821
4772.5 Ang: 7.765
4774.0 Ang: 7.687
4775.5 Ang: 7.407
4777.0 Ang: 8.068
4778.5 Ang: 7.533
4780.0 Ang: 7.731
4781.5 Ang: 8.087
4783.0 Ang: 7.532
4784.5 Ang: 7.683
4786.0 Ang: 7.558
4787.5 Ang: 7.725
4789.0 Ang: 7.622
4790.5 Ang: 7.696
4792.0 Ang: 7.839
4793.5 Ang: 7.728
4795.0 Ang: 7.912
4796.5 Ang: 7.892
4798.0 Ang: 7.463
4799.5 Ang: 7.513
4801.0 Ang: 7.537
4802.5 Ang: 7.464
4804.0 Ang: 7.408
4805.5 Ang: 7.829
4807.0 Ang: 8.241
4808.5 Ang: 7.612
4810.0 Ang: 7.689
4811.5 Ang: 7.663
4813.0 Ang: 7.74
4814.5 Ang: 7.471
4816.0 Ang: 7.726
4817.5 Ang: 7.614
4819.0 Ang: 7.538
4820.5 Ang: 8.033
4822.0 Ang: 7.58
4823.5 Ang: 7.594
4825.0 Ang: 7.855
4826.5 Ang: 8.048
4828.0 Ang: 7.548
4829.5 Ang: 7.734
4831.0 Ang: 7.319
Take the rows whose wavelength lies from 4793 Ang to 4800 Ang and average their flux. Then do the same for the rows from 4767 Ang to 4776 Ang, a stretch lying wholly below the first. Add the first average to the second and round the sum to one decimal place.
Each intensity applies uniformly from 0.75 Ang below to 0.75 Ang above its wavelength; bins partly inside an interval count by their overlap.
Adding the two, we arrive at 15.4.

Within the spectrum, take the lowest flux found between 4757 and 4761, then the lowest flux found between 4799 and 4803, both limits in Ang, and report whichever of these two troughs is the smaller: 7.46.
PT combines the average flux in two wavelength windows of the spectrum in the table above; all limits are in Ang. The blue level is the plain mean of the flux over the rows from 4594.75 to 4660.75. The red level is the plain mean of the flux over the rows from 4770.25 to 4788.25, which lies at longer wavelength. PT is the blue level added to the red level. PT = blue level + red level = 15.6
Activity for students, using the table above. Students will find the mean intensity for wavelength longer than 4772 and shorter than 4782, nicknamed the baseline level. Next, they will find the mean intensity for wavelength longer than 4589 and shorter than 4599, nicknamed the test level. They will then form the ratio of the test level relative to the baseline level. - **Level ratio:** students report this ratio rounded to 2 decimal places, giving 1.00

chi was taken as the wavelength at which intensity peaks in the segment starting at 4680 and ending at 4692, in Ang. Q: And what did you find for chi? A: 4690.0 Ang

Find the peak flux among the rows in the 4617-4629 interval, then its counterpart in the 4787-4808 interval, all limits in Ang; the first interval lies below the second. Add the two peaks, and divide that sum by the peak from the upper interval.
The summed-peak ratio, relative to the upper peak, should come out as 1.99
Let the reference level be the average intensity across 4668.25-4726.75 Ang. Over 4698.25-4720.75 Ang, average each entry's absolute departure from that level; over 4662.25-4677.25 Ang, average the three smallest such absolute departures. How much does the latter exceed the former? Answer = -0.181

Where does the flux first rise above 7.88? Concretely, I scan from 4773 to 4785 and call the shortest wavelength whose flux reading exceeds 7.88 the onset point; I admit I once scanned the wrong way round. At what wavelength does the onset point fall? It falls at 4777.0 Ang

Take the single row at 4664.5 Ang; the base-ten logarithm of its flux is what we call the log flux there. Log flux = 0.899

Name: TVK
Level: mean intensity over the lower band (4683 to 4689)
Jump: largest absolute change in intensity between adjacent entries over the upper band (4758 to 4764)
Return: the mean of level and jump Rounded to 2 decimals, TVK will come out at 4.05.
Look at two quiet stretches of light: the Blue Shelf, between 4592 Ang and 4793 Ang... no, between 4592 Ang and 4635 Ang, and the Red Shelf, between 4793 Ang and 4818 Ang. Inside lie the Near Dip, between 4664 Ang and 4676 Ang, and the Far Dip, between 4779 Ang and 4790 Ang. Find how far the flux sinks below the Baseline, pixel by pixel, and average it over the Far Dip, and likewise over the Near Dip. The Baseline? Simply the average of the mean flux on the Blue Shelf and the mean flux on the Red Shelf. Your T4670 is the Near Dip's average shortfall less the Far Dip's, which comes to -0.08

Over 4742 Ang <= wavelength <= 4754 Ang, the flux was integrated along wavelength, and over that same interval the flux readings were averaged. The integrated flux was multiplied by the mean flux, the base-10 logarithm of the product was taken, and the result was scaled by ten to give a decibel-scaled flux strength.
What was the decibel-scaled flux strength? 28.5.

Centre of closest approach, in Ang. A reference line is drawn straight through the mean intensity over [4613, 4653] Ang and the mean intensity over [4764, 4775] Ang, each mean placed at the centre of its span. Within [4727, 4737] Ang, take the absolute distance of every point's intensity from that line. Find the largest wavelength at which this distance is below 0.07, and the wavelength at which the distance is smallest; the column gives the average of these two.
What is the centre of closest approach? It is 4732.0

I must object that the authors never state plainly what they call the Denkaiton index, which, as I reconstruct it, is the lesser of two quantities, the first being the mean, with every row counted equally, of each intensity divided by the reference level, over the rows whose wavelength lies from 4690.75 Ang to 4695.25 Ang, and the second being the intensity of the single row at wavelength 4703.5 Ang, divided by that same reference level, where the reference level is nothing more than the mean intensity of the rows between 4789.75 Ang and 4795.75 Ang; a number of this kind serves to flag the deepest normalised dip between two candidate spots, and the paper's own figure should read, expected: 0.922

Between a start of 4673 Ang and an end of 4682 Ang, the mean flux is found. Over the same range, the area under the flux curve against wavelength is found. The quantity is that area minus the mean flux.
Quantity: 61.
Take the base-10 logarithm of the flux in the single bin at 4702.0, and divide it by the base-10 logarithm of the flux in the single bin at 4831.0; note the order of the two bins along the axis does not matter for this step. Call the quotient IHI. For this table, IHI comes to 1.01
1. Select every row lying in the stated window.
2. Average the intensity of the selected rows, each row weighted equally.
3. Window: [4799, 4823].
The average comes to 7.67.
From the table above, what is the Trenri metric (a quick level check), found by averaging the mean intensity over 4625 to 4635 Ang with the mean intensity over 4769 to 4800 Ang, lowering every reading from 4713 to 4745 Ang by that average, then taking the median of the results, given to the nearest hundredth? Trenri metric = -0.20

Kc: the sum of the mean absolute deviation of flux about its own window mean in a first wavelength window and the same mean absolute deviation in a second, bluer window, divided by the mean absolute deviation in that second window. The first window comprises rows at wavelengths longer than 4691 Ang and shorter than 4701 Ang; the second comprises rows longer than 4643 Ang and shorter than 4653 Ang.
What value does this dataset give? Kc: 1.47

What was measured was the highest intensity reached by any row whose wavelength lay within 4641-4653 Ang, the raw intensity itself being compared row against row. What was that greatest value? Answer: 8.43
